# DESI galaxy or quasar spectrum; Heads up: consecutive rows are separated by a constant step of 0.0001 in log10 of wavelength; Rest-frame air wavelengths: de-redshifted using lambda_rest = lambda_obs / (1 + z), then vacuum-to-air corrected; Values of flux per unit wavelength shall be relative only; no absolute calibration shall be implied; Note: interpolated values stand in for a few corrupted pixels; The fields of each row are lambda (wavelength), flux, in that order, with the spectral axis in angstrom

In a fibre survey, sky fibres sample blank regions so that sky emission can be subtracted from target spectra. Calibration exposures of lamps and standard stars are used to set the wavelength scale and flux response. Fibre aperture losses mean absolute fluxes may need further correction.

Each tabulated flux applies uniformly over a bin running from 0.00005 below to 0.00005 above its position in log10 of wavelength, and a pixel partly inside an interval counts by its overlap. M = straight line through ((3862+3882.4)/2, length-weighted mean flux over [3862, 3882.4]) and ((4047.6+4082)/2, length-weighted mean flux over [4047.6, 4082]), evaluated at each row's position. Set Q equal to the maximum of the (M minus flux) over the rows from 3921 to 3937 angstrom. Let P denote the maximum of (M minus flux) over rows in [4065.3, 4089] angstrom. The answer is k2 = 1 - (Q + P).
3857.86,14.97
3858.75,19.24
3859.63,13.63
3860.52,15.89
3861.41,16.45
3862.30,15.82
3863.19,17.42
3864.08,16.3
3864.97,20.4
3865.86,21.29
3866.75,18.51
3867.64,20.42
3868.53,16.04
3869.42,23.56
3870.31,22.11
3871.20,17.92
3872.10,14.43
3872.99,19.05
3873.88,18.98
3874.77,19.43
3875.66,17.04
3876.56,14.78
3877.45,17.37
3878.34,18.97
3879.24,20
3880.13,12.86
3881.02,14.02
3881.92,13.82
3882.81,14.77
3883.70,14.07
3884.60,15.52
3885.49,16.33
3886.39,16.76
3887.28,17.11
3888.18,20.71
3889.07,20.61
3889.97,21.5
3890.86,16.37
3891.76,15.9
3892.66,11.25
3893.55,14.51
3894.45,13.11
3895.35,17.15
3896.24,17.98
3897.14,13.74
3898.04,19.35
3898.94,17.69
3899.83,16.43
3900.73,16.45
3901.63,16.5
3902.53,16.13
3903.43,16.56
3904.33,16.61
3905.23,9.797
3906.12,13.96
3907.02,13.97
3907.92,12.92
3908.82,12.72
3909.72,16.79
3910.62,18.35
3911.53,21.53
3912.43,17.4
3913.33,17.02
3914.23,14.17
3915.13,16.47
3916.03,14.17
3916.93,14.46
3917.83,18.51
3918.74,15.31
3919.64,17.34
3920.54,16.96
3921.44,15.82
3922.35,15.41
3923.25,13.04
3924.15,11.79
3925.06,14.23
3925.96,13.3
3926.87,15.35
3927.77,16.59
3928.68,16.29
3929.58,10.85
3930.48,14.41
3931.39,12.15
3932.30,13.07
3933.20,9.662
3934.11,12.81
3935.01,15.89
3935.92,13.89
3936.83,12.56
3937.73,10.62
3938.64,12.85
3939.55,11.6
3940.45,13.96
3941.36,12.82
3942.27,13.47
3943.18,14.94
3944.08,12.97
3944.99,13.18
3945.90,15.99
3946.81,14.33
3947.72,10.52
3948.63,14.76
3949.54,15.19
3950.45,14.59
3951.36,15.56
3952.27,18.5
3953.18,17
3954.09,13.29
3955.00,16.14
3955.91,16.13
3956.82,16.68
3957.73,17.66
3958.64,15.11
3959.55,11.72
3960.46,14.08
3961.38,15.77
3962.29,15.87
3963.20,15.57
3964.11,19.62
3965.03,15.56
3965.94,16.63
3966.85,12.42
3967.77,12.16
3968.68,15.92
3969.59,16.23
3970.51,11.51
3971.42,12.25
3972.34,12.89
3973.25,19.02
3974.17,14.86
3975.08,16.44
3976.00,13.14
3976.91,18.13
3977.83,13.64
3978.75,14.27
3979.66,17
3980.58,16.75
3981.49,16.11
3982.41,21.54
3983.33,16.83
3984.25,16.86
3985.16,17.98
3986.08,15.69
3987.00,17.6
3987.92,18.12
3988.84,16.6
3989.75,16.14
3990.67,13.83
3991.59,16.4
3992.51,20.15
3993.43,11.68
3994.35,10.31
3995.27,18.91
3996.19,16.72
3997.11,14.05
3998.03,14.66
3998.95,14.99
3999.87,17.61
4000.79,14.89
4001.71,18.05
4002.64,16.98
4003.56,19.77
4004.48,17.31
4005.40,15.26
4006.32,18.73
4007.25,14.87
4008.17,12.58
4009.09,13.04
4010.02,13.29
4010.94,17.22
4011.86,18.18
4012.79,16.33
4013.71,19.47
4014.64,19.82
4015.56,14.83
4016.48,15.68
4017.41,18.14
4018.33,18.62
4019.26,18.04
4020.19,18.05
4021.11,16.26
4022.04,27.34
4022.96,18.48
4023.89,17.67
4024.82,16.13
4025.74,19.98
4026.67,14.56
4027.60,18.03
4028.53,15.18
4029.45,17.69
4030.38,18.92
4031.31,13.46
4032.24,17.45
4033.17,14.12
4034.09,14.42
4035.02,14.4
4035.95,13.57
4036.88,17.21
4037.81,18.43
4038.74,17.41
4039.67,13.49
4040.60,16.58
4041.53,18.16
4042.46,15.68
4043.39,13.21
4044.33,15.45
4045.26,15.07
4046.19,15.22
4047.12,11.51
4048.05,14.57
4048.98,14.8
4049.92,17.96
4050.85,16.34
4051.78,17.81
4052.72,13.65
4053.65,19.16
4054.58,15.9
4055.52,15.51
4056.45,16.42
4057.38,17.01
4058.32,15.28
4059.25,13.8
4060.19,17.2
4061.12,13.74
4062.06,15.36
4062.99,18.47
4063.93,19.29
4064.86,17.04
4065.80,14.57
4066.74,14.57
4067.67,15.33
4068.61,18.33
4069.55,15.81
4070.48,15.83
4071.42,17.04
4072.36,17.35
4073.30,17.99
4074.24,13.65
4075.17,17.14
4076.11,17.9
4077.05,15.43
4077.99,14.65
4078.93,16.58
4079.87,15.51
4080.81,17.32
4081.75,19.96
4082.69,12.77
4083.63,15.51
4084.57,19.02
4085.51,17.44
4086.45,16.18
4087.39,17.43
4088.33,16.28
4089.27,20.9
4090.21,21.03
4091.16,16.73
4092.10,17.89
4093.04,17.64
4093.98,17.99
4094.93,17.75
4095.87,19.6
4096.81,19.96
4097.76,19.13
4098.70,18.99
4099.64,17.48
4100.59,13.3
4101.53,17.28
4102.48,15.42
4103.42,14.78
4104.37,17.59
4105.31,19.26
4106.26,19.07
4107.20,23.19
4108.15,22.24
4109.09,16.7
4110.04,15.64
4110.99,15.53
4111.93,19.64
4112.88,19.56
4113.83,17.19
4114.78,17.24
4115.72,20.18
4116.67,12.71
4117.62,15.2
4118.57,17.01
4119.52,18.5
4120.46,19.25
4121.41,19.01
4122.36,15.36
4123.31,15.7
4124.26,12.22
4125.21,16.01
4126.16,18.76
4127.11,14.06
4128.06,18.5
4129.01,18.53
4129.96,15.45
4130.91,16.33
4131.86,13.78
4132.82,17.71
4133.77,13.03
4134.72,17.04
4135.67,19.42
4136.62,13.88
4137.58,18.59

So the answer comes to -10.1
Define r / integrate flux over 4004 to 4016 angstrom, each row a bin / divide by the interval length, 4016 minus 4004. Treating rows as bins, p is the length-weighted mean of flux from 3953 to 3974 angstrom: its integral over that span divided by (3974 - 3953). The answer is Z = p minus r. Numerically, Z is -1.1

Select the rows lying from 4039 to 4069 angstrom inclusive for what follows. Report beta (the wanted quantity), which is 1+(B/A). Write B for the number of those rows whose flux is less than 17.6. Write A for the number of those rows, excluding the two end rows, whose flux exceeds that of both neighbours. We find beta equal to 3.78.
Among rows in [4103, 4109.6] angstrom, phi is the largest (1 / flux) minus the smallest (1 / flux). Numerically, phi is 0.025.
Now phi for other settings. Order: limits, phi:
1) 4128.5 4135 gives 0.023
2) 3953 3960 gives 0.029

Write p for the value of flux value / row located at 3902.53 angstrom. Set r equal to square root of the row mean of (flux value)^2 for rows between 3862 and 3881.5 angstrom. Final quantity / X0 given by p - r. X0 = -2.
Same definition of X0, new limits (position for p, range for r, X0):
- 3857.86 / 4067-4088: -2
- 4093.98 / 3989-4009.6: 2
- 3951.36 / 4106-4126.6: -2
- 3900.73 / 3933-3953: 3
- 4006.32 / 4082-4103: 1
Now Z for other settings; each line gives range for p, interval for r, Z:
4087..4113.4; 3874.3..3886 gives 2.1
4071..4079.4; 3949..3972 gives 1.2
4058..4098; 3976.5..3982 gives 0.9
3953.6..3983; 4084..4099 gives -2.9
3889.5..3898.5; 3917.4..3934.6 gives 1.7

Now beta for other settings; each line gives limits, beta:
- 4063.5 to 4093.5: 3.44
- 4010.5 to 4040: 2.55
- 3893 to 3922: 3.89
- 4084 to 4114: 2.67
